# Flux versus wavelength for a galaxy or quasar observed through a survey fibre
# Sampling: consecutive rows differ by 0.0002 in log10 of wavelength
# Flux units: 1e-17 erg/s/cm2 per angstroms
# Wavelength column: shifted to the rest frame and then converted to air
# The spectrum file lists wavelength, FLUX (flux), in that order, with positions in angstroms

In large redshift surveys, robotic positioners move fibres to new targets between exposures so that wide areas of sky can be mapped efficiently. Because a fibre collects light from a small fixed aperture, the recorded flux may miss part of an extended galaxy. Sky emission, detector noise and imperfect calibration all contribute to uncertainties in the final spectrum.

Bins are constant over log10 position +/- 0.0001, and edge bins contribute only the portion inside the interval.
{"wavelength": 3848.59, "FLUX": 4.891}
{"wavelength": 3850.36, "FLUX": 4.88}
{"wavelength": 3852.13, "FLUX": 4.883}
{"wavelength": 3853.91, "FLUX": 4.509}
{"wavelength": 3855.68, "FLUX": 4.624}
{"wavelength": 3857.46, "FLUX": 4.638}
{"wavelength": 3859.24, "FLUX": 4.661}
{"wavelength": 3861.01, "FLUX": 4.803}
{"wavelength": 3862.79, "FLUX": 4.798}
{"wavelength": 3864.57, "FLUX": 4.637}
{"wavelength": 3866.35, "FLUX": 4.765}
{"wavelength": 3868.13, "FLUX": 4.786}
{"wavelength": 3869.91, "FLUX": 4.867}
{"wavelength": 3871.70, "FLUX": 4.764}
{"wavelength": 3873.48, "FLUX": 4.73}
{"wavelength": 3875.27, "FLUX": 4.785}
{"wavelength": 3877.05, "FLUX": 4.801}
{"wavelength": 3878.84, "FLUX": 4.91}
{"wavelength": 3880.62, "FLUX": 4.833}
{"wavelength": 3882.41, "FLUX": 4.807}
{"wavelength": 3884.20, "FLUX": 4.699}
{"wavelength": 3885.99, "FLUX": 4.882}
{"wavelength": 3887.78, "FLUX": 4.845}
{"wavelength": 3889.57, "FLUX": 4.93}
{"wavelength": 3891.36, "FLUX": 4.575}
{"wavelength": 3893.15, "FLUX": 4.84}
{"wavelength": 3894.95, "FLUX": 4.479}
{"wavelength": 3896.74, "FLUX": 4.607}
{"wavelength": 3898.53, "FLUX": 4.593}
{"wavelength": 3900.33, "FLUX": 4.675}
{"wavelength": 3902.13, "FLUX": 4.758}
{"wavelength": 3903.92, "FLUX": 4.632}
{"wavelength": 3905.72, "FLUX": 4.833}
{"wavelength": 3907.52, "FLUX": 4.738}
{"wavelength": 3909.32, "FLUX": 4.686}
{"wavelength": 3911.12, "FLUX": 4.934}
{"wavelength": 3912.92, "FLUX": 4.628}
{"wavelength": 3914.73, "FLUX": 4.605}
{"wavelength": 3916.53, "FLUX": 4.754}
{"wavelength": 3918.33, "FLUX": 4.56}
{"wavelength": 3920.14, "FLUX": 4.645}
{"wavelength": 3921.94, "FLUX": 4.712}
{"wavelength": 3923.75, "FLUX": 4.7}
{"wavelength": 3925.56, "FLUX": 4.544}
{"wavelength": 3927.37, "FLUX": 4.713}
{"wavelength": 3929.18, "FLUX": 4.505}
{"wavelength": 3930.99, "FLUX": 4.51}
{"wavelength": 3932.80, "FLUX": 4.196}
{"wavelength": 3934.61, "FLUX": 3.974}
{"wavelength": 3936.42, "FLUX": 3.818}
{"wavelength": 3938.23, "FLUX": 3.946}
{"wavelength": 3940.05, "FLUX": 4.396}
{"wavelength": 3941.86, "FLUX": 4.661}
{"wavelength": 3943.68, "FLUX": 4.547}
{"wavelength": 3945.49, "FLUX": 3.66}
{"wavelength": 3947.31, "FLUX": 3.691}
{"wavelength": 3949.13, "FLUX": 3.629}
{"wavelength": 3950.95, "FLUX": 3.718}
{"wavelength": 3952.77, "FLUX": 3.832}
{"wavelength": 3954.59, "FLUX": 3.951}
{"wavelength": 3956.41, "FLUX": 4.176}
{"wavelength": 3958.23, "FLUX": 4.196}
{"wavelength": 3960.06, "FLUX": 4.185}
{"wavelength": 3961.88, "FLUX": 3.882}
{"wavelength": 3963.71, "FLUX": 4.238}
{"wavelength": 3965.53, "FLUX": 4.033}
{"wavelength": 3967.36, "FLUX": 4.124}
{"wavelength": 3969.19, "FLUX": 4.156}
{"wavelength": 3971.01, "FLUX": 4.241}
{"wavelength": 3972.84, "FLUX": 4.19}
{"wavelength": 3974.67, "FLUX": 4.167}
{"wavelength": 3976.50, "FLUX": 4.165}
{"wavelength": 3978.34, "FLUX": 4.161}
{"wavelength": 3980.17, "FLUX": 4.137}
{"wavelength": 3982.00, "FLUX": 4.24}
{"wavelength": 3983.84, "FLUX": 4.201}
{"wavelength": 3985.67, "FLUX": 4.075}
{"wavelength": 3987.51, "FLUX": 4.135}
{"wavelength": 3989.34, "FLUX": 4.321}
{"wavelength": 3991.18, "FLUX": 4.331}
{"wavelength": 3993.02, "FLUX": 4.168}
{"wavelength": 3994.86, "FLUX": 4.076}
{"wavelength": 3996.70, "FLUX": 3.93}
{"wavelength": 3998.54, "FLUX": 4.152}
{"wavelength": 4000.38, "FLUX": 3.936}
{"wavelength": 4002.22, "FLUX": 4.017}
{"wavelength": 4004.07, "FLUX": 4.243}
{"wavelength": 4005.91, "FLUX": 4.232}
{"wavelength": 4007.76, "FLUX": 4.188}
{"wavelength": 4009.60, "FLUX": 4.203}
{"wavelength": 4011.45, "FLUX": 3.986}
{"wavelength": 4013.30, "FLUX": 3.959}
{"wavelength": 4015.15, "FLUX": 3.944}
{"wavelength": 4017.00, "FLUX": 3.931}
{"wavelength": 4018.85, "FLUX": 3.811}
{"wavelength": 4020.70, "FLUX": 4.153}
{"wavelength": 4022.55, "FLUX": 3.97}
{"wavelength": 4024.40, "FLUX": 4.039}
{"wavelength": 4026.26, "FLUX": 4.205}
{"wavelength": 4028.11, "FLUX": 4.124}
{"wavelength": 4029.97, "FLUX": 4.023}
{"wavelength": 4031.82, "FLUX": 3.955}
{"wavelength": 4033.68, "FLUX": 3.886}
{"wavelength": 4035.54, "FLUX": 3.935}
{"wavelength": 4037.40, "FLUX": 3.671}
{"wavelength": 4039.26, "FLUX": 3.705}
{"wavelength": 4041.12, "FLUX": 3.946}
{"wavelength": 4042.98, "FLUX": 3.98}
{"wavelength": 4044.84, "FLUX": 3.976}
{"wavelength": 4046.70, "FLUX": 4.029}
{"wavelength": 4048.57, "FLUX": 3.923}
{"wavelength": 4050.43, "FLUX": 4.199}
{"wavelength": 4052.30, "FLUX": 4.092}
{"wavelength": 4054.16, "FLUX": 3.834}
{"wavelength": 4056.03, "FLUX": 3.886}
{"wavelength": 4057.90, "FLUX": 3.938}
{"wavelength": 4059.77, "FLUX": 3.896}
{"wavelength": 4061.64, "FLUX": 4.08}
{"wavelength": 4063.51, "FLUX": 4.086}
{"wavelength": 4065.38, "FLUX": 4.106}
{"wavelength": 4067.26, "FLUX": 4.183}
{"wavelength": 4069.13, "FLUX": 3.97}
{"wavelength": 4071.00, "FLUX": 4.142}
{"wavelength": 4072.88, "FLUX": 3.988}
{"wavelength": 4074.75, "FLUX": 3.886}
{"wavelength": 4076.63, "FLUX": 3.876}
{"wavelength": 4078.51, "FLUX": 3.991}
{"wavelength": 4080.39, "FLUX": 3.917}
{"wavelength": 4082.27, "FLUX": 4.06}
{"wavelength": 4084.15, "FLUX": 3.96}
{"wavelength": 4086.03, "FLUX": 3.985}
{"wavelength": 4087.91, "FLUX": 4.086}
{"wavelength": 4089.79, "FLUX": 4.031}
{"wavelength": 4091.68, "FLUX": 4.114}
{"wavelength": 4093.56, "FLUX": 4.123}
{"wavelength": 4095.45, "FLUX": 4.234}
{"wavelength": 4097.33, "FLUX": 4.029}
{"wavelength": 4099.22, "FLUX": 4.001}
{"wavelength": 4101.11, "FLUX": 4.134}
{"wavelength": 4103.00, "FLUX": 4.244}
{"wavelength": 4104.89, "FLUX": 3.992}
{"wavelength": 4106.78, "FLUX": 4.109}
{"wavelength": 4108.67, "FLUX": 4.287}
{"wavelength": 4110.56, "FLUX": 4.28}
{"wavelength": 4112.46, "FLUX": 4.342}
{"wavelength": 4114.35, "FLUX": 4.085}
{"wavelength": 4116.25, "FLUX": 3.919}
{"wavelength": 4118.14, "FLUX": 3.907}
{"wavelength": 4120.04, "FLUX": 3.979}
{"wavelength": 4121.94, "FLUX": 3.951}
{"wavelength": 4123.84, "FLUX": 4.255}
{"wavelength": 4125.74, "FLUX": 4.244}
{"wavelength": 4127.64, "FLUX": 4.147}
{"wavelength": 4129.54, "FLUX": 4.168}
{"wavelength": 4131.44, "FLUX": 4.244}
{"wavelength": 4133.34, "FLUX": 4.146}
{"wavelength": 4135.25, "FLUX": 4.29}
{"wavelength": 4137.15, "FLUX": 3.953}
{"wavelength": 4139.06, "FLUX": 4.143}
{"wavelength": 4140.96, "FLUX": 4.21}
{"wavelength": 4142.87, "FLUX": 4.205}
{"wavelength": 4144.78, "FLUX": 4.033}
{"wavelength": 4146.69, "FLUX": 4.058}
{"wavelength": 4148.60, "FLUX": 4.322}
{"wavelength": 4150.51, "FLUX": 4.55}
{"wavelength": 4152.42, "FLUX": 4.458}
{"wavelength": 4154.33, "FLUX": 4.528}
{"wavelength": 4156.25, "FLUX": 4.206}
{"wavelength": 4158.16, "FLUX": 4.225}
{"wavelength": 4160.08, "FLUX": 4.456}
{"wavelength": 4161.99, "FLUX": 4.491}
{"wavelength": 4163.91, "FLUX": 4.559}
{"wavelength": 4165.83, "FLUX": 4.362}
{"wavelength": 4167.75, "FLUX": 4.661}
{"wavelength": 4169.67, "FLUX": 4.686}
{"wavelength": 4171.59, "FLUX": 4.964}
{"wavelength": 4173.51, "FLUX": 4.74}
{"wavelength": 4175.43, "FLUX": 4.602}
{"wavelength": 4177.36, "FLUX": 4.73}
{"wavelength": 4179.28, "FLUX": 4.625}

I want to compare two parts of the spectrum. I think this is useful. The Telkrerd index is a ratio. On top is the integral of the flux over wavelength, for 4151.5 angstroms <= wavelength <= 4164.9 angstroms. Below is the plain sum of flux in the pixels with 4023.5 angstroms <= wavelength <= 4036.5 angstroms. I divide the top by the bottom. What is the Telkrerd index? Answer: 2.10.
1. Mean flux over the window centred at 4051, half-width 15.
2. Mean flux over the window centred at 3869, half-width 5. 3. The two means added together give 8.72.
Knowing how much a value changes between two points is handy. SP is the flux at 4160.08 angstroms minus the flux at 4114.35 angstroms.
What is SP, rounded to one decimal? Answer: 0.4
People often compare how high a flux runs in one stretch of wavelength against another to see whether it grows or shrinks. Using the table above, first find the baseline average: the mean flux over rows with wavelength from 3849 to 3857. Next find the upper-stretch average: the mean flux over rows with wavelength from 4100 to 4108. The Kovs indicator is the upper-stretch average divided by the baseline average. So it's 0.87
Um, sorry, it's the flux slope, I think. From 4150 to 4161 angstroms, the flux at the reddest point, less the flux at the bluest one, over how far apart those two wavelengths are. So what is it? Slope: -0.010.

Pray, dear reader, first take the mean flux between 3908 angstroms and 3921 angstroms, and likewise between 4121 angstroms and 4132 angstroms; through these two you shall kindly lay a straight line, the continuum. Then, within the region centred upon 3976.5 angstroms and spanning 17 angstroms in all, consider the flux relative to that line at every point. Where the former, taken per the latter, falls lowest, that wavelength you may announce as 3969.19 angstroms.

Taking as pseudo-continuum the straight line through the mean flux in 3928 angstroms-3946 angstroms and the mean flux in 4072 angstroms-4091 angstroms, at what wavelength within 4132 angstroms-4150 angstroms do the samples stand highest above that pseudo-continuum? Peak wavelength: 4148.60 angstroms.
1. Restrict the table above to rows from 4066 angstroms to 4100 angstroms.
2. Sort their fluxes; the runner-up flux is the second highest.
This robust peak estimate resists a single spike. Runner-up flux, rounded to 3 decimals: 4.183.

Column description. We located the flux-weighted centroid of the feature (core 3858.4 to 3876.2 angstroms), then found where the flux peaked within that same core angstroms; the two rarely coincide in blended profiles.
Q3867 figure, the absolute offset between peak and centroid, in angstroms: 2.6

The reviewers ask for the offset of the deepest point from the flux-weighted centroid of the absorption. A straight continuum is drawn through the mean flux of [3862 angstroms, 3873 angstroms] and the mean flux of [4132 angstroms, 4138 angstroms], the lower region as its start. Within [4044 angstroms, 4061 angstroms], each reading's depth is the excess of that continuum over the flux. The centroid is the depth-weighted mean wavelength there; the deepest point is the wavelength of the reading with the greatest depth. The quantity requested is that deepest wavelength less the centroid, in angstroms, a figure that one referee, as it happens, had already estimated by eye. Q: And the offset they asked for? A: 1.4 angstroms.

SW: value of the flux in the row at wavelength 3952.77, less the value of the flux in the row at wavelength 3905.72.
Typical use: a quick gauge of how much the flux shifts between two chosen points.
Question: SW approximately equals -1.0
